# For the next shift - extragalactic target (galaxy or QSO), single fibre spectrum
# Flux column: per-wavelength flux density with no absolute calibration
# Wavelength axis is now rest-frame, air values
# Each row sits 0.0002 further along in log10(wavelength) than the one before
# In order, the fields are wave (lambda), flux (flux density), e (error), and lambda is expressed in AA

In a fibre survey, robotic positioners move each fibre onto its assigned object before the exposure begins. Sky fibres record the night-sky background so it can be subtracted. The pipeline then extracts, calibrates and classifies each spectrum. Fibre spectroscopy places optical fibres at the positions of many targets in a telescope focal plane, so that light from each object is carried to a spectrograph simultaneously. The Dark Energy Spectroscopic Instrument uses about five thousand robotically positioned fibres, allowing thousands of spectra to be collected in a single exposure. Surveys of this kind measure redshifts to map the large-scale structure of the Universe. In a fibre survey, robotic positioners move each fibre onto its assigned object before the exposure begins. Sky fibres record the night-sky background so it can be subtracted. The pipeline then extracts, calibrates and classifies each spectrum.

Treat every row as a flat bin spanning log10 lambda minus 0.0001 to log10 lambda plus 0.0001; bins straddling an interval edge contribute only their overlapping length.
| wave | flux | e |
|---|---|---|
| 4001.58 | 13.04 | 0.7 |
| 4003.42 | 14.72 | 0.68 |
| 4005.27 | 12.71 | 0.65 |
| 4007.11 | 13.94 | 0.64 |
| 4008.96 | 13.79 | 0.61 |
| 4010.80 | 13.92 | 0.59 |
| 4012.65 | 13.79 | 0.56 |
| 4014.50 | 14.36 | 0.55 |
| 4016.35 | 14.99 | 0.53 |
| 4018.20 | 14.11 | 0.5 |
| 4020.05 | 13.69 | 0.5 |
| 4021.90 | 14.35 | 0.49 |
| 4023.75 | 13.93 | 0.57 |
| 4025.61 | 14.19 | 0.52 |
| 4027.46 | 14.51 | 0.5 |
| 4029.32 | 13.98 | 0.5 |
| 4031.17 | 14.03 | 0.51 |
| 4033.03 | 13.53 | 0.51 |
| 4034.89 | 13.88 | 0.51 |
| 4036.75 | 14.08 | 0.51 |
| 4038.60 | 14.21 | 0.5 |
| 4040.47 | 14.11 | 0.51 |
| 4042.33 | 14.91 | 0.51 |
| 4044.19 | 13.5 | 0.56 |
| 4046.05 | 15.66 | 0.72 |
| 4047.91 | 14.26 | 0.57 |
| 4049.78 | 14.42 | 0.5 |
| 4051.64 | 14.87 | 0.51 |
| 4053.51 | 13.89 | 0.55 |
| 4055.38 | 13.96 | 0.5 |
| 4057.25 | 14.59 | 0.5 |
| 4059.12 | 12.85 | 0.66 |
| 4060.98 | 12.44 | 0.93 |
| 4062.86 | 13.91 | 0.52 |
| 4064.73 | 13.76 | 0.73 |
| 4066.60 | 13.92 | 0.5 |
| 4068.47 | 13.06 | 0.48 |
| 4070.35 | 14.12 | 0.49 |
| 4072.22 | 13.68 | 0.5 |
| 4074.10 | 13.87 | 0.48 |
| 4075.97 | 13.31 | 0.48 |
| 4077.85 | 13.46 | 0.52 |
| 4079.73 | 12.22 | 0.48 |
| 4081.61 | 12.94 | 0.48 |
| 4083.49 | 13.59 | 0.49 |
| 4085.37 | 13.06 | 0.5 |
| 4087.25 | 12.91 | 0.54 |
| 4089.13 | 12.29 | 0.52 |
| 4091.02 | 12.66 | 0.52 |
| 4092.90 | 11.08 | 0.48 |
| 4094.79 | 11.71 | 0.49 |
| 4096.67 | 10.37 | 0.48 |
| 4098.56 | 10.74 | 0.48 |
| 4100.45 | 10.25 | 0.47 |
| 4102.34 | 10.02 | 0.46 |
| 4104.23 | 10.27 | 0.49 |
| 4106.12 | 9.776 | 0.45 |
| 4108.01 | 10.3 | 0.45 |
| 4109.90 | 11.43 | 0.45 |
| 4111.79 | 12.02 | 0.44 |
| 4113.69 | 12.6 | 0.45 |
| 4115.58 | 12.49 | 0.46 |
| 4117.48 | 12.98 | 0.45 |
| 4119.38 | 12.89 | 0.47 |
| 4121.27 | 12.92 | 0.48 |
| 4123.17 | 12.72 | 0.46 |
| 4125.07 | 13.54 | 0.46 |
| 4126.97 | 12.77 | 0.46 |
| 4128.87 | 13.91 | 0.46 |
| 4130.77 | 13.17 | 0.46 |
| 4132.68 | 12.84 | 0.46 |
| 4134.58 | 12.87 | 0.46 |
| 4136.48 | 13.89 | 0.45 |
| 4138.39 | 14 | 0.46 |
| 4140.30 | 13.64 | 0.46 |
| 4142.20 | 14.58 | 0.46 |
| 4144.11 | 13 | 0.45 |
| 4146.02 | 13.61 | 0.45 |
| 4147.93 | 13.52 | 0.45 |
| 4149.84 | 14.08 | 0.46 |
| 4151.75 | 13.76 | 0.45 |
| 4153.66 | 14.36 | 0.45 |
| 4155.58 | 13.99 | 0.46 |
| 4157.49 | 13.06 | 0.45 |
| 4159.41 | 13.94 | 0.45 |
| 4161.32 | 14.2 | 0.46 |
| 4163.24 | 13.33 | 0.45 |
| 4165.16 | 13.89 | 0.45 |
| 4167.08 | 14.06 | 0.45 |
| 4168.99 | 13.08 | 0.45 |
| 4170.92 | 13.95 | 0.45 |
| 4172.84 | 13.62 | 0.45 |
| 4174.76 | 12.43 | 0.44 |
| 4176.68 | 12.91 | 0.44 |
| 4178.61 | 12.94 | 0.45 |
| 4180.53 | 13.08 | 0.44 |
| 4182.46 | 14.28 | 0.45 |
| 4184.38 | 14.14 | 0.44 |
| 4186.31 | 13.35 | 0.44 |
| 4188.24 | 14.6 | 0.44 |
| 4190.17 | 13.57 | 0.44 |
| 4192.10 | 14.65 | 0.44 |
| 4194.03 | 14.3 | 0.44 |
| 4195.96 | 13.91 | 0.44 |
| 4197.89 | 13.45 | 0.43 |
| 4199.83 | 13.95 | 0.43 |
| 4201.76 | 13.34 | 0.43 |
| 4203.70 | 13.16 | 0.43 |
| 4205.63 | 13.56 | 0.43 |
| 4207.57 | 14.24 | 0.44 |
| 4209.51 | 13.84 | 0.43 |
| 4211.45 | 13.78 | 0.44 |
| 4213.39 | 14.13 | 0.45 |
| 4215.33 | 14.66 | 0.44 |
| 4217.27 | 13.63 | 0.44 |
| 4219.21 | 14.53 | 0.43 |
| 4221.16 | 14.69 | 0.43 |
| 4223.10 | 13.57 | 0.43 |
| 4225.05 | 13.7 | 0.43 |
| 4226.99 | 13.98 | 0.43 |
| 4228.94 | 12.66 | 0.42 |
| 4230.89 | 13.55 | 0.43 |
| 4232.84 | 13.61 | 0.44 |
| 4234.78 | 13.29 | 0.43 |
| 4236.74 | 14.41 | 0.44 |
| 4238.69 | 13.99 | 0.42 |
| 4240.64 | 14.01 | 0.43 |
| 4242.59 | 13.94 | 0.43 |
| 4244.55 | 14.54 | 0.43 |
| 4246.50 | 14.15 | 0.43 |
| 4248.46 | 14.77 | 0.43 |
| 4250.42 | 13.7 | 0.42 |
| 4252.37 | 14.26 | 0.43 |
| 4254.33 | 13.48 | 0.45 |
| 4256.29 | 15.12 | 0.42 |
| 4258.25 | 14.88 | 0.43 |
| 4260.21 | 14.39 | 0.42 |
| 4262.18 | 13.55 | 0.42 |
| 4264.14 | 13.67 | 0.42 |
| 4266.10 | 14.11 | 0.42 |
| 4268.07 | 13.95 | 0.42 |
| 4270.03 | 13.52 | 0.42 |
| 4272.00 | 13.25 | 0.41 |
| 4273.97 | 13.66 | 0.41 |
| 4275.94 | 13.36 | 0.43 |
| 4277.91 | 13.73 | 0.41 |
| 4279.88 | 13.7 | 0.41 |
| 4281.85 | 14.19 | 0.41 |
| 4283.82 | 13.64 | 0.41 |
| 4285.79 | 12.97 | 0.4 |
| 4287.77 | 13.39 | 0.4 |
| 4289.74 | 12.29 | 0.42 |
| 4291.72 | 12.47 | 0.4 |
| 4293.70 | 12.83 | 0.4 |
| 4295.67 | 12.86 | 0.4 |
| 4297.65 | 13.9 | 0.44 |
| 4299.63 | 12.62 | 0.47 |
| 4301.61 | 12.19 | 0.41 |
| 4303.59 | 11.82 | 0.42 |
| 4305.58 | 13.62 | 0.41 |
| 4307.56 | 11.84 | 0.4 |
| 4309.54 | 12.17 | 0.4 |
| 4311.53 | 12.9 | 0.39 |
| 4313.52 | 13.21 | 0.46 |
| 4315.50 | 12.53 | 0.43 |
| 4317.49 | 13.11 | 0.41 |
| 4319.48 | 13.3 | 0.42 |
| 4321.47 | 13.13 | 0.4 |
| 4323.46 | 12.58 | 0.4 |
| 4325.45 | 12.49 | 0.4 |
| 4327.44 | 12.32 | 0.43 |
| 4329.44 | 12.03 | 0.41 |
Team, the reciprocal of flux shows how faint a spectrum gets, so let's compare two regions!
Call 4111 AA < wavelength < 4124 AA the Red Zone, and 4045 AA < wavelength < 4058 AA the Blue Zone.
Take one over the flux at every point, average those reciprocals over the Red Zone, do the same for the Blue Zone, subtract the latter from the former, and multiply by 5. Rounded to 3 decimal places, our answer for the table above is 0.050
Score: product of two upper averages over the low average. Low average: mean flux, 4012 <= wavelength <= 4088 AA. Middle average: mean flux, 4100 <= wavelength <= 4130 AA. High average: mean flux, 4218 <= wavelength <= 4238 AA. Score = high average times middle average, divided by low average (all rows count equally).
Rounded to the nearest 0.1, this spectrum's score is 11.9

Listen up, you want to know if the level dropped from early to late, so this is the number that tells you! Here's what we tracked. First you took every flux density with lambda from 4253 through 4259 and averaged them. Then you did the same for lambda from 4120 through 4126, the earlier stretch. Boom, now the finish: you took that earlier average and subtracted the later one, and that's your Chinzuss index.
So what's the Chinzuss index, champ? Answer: -1.4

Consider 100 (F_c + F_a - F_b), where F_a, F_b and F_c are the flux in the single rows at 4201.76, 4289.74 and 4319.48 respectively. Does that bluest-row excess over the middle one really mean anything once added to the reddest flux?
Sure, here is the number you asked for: 1435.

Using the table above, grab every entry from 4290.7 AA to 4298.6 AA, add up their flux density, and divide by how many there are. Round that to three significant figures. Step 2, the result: 13.0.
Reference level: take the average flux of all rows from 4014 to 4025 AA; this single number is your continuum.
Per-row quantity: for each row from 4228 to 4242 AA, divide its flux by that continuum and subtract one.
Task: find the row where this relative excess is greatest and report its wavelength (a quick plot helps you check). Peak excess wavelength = 4236.74 AA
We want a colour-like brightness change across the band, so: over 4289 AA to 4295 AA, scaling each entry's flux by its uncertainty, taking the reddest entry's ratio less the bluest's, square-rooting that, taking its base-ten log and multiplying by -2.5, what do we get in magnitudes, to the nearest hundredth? -0.56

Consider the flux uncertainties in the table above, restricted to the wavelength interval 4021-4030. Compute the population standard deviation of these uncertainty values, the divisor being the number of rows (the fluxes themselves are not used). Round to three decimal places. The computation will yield 0.029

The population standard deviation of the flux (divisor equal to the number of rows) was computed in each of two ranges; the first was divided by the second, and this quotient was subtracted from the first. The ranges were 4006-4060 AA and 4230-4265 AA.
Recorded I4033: -0.5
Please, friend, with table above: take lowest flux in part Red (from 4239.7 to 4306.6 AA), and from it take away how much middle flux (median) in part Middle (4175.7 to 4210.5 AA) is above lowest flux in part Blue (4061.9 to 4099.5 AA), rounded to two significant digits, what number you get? 8.5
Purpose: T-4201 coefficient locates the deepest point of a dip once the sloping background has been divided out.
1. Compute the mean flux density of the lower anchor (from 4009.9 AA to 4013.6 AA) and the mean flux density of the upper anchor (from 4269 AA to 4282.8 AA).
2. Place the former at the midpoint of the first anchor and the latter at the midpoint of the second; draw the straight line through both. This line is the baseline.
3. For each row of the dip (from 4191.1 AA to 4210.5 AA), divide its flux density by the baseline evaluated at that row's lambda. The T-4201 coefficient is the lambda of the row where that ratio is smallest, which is 4203.70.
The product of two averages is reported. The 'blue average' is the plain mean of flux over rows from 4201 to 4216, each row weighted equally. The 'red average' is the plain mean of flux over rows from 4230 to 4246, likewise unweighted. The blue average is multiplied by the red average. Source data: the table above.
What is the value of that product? 193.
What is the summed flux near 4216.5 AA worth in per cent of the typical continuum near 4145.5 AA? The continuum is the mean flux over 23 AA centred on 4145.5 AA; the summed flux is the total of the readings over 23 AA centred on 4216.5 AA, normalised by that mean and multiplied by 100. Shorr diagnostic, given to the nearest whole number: 1222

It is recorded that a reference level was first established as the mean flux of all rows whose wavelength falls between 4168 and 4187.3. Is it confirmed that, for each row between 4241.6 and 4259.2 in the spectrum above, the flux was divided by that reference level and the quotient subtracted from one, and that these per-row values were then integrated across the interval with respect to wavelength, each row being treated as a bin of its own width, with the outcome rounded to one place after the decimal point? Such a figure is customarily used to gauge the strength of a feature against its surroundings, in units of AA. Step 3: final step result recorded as -1.2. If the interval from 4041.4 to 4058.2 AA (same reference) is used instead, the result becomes -1.3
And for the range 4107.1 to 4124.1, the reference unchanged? 1.4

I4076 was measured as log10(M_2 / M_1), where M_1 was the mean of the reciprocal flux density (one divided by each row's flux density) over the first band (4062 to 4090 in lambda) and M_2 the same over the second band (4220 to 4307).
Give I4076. -0.009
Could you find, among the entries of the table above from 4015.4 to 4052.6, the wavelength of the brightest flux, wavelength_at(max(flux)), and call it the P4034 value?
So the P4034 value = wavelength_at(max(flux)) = 4046.05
